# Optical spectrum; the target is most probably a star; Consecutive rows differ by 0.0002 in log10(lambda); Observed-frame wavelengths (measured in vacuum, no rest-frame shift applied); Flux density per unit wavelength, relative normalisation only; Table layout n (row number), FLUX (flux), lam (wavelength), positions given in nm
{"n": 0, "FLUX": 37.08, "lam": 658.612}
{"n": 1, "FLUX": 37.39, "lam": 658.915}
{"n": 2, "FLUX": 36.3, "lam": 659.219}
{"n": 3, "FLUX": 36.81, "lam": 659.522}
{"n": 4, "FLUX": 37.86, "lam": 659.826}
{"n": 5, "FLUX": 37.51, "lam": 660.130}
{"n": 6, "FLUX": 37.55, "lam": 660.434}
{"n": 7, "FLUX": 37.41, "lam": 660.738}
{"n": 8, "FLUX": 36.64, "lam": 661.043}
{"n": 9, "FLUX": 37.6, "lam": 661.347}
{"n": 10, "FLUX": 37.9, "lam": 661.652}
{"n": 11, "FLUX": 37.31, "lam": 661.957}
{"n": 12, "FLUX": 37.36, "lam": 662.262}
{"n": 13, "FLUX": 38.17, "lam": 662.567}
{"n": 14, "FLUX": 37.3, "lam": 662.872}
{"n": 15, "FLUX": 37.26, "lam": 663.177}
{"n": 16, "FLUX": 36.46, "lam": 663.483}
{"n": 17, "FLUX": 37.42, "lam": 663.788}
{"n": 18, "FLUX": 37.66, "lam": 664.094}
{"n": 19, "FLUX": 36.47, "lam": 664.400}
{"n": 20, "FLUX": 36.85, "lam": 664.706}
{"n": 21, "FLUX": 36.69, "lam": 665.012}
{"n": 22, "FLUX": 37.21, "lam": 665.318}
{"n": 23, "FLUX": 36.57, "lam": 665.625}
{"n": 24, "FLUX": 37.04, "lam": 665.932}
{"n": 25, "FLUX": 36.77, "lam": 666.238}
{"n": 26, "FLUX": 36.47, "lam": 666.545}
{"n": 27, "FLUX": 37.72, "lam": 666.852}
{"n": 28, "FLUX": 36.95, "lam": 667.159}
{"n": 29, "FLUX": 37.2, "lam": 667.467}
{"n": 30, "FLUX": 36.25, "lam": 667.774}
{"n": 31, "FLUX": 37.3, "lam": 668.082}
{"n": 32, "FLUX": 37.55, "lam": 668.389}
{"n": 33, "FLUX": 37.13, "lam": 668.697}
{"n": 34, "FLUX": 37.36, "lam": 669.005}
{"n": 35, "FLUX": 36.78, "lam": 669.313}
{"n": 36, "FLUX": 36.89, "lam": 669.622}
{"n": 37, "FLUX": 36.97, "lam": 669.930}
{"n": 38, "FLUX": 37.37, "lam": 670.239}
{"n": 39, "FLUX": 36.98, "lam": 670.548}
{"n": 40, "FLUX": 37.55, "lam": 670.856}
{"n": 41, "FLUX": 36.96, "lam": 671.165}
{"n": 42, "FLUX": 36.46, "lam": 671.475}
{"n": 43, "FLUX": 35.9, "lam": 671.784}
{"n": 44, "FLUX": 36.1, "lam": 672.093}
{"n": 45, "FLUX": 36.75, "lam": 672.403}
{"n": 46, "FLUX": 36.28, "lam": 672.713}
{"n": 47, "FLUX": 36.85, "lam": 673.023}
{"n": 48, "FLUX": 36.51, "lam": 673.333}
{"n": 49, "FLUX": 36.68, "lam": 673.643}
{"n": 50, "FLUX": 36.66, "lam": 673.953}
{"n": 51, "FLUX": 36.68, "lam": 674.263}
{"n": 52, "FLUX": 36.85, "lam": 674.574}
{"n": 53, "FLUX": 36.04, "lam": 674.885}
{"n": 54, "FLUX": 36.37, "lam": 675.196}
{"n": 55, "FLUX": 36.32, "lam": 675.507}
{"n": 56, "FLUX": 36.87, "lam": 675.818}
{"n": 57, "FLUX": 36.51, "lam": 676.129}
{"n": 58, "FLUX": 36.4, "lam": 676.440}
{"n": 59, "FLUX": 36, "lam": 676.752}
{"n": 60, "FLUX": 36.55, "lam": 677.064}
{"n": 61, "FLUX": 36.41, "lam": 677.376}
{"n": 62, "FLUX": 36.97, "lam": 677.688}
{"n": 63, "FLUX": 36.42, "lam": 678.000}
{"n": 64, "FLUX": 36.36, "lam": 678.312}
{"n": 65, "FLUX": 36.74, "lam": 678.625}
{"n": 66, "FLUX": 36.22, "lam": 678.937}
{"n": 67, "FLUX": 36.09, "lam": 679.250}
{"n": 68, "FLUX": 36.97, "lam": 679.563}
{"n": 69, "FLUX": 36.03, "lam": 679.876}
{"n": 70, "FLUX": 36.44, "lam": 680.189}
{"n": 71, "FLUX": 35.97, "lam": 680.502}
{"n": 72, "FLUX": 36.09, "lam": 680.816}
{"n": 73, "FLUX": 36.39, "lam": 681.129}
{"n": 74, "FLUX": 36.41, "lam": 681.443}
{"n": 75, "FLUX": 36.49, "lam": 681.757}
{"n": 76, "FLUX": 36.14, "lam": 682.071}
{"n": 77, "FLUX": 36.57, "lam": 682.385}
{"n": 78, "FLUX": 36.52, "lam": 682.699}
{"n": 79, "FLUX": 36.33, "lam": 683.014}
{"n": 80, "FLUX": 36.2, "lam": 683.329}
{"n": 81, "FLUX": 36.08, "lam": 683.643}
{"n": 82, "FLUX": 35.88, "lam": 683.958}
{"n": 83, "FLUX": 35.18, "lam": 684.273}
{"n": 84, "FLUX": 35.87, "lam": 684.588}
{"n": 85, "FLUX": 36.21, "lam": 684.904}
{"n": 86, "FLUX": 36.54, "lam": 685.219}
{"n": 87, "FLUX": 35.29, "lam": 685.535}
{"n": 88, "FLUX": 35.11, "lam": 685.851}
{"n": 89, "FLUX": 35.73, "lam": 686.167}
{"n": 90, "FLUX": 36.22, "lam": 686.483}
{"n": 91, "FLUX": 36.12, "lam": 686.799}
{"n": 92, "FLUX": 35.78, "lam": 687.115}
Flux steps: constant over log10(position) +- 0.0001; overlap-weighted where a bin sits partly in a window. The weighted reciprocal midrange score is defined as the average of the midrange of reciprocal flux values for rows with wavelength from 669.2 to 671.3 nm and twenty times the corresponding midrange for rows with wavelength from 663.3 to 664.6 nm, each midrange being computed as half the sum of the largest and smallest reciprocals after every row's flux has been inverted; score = 0.2834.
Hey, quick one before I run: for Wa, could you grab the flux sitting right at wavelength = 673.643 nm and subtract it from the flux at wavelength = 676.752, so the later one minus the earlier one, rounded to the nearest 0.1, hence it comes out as -0.7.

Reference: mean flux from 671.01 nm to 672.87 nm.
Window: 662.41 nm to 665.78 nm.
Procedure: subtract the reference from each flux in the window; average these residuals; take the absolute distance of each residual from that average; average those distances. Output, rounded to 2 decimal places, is 0.44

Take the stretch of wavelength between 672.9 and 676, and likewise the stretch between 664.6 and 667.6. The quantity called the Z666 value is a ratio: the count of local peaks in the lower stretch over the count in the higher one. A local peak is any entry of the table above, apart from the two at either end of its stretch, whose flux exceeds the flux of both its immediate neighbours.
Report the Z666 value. 1.0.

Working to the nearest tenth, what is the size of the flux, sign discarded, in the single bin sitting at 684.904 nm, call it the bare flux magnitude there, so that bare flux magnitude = 36.2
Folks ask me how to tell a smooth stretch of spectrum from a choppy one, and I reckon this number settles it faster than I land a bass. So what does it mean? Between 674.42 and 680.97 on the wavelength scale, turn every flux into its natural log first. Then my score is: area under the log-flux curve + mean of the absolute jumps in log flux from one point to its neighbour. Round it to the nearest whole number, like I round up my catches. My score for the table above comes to 24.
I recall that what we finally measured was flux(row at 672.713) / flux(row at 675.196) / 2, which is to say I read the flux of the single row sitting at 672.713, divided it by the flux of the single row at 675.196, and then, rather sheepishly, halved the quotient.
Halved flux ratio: 0.499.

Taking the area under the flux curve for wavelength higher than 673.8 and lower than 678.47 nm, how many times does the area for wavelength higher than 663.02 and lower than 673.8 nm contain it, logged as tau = 2.3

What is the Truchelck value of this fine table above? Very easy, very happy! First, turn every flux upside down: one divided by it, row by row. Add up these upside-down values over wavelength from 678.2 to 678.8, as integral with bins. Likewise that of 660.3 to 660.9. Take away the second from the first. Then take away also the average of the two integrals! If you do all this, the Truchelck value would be -0.0158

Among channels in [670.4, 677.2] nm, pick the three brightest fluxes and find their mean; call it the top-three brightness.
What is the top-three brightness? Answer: 37.2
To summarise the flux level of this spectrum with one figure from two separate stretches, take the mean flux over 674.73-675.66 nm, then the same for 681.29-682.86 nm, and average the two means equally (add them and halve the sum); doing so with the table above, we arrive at 36.3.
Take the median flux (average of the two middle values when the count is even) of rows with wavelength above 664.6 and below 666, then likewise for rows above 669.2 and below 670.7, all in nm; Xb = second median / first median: 1.00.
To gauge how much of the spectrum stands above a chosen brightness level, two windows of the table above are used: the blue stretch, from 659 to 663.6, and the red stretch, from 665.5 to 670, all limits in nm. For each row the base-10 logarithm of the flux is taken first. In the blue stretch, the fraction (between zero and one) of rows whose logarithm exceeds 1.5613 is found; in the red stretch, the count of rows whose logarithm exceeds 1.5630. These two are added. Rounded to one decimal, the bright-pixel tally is 13.9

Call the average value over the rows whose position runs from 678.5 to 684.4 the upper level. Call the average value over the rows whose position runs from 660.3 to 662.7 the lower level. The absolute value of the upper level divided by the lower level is 0.967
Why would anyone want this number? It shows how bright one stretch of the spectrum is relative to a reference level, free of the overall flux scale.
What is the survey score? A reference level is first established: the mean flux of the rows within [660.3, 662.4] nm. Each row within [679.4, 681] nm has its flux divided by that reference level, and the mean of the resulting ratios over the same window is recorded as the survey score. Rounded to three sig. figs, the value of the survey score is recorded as 0.971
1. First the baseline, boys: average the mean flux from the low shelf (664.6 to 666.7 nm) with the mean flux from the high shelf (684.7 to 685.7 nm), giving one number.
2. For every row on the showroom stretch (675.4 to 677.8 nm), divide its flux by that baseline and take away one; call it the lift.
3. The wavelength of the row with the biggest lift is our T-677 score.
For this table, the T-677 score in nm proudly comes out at 677.688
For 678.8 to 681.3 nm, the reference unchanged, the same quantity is 679.563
